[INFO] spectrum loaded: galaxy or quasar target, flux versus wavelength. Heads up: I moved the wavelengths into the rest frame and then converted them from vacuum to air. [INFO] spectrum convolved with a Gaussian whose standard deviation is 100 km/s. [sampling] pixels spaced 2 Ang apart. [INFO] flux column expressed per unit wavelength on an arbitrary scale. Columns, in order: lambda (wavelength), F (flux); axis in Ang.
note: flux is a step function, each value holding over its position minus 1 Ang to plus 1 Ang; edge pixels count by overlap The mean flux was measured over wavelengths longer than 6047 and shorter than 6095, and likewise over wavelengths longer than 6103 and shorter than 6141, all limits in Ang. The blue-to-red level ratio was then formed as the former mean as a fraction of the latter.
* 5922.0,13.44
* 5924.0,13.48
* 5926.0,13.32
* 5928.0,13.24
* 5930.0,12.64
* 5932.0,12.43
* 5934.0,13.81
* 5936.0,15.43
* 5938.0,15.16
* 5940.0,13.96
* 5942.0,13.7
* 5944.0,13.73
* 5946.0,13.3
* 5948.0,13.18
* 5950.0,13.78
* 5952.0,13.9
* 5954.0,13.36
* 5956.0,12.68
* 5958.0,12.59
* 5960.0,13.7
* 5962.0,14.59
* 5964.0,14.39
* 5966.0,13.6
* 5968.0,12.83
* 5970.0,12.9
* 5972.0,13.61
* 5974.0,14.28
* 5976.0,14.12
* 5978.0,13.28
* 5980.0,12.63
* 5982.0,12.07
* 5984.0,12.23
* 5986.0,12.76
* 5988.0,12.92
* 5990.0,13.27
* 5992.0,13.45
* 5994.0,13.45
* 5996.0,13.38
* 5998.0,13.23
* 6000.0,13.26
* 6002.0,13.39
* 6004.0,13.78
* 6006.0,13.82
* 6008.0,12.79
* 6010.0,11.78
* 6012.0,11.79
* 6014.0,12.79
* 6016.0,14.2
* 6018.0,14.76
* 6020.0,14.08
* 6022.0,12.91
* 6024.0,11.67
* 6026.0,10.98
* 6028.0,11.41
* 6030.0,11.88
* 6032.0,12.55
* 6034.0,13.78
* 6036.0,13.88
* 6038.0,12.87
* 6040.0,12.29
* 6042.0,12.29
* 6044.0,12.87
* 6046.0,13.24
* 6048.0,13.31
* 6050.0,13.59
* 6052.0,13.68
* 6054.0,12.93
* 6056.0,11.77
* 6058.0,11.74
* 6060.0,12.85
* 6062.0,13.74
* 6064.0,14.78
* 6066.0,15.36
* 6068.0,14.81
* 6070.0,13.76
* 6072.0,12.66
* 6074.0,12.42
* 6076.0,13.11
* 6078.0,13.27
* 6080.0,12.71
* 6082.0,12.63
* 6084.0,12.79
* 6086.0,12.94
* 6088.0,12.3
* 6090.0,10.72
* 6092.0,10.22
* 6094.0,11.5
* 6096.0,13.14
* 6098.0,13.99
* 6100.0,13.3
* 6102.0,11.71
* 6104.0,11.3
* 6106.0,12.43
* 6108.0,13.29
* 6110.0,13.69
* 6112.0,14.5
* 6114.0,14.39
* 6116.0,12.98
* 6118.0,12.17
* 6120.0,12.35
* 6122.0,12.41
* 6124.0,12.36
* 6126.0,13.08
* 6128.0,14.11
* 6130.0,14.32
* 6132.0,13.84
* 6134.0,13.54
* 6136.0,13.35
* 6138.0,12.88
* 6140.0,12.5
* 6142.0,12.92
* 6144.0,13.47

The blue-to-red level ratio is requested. 0.98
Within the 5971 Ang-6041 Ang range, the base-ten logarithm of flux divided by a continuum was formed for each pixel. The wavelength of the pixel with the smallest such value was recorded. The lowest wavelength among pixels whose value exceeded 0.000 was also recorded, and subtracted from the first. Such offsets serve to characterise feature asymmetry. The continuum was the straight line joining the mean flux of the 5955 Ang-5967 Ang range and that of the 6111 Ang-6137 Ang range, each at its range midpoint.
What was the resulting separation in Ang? 54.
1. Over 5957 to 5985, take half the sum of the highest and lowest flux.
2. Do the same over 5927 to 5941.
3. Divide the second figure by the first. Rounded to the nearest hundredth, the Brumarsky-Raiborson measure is 1.05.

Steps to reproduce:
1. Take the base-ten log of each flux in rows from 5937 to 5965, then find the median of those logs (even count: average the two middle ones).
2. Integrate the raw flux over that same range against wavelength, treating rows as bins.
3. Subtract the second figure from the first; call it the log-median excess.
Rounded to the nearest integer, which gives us -383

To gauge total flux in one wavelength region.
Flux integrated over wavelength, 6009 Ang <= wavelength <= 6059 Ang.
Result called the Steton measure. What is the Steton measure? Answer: 638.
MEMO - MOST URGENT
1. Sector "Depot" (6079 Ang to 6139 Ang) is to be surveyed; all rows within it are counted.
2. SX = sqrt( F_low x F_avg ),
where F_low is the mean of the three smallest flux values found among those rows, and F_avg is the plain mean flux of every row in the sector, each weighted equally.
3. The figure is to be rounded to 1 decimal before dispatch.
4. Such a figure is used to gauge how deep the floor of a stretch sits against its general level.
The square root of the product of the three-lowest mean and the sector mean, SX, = 11.7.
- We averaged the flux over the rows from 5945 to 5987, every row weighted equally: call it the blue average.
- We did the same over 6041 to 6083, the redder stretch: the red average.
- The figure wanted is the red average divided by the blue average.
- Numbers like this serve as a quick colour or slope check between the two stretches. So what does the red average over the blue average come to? 0.99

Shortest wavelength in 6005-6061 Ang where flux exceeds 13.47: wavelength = 6006.0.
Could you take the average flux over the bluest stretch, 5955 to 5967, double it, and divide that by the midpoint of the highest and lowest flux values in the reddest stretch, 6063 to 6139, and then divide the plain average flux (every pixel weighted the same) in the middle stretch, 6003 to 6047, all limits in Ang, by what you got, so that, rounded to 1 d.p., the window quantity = 6.0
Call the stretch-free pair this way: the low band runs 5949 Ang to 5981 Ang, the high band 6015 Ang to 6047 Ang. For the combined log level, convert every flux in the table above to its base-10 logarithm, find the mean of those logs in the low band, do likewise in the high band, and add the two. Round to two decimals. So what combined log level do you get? 2.24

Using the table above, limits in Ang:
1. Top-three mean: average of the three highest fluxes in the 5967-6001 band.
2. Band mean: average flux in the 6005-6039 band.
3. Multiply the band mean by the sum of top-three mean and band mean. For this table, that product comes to 344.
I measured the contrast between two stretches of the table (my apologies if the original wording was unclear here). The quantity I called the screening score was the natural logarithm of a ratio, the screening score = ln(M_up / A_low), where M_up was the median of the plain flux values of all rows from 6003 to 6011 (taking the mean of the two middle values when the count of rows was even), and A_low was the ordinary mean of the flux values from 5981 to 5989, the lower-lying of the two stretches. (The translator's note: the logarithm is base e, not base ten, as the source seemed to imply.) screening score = 0.06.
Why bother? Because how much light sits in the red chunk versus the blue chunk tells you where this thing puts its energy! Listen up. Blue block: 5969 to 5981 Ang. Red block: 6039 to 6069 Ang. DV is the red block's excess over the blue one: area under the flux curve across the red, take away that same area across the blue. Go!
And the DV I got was 237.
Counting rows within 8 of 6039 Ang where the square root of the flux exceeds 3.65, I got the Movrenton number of 2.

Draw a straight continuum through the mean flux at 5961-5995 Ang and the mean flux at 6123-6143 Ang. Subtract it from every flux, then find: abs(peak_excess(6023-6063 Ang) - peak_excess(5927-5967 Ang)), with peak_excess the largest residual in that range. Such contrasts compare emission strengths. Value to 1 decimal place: 1.5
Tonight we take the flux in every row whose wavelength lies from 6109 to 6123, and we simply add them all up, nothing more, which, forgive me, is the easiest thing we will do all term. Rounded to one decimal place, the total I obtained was 92.5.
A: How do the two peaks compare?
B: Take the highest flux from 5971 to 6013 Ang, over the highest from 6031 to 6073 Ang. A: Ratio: 0.93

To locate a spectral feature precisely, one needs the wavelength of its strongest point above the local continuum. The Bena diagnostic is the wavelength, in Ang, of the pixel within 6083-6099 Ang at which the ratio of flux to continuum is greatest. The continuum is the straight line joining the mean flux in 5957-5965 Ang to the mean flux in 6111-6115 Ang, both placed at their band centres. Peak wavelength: 6098.0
